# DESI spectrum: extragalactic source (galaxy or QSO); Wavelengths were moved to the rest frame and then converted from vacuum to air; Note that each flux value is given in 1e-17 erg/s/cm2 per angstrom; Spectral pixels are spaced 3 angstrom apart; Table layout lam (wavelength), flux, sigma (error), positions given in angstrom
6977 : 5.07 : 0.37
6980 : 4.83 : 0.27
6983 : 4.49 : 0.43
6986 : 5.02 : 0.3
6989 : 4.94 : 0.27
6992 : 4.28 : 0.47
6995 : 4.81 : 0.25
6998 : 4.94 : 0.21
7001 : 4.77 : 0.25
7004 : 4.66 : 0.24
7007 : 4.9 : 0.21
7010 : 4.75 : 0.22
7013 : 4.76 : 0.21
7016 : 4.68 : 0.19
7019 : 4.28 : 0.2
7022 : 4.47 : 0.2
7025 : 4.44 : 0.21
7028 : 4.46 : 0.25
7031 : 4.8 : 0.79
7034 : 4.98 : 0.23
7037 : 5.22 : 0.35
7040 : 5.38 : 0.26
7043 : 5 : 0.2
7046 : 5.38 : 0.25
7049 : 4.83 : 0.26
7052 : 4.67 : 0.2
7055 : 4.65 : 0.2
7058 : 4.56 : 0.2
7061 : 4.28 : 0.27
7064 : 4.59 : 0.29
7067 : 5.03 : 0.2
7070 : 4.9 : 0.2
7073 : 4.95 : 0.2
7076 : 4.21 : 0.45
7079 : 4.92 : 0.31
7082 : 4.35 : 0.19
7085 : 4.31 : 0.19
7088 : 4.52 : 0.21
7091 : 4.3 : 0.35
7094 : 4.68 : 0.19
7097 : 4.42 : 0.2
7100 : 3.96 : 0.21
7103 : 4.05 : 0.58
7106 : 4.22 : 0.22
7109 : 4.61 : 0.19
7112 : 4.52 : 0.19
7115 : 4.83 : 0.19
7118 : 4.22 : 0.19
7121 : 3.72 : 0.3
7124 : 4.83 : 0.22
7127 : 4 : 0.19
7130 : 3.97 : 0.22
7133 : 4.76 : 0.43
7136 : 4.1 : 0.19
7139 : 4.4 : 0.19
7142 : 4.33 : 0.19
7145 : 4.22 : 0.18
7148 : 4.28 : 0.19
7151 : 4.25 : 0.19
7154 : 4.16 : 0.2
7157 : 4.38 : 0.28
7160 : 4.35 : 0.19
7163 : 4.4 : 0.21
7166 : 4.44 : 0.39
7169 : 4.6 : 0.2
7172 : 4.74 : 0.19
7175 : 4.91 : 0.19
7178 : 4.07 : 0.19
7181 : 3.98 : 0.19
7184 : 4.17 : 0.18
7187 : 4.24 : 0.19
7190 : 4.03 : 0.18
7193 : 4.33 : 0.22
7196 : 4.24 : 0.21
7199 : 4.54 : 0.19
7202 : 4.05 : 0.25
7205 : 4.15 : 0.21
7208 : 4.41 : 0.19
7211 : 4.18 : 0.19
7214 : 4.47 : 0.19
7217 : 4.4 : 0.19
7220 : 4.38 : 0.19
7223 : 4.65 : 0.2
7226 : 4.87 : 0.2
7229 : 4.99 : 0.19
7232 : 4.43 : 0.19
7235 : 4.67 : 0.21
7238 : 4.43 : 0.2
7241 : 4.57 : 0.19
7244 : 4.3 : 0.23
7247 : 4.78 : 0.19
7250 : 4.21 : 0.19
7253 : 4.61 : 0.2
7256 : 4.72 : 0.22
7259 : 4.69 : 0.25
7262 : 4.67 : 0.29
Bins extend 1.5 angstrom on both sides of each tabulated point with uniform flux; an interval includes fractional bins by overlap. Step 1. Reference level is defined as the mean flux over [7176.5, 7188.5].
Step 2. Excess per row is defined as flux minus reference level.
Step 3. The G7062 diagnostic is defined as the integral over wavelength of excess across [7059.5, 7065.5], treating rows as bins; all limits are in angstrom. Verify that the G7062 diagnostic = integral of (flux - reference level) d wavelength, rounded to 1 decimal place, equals 1.9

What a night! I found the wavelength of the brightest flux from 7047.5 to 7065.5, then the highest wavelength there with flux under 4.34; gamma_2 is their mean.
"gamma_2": 7055.0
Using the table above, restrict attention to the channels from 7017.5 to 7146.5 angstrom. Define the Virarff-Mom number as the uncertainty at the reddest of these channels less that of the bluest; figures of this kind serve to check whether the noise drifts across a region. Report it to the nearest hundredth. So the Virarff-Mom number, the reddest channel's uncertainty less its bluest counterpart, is -0.02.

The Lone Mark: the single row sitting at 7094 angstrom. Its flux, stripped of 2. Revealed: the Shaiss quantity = 2.7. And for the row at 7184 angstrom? 2.2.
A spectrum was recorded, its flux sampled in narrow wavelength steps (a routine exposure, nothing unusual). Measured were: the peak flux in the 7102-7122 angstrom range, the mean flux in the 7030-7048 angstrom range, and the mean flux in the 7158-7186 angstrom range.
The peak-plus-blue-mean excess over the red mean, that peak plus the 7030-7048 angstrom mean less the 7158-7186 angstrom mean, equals 5.55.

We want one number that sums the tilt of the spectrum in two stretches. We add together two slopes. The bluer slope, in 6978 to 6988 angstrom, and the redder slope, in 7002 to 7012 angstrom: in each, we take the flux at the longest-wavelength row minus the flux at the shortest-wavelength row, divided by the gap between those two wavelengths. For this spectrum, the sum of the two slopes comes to 0.05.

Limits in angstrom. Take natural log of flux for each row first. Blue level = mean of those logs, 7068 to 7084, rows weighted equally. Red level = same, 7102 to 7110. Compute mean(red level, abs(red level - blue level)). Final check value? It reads 0.769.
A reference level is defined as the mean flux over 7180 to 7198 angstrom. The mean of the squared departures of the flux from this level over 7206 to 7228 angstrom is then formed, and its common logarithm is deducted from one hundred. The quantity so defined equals 100.9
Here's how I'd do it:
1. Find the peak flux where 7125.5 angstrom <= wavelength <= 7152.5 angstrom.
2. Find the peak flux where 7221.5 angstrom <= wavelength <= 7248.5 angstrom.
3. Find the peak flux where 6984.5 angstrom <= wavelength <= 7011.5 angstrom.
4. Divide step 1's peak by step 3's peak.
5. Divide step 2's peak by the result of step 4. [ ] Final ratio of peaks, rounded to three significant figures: 5.26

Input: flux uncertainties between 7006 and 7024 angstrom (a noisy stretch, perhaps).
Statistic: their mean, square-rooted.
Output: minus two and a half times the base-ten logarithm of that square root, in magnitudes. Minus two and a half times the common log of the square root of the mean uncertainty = 0.86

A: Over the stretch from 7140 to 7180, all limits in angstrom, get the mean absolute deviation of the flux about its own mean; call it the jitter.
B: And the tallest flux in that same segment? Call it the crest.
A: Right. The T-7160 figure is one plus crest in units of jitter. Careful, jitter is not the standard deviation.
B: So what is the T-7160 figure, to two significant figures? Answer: 30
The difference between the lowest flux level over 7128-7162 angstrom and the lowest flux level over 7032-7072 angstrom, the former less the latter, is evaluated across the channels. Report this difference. -0.31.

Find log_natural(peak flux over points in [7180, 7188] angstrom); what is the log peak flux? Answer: 1.44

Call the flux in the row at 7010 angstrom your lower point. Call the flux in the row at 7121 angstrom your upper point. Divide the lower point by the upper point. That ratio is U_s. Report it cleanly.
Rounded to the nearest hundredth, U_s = 1.28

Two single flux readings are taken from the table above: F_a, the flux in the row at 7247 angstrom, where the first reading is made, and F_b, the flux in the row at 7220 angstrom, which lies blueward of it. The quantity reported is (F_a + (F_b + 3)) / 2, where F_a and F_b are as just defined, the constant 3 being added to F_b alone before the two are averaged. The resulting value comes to 6.08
